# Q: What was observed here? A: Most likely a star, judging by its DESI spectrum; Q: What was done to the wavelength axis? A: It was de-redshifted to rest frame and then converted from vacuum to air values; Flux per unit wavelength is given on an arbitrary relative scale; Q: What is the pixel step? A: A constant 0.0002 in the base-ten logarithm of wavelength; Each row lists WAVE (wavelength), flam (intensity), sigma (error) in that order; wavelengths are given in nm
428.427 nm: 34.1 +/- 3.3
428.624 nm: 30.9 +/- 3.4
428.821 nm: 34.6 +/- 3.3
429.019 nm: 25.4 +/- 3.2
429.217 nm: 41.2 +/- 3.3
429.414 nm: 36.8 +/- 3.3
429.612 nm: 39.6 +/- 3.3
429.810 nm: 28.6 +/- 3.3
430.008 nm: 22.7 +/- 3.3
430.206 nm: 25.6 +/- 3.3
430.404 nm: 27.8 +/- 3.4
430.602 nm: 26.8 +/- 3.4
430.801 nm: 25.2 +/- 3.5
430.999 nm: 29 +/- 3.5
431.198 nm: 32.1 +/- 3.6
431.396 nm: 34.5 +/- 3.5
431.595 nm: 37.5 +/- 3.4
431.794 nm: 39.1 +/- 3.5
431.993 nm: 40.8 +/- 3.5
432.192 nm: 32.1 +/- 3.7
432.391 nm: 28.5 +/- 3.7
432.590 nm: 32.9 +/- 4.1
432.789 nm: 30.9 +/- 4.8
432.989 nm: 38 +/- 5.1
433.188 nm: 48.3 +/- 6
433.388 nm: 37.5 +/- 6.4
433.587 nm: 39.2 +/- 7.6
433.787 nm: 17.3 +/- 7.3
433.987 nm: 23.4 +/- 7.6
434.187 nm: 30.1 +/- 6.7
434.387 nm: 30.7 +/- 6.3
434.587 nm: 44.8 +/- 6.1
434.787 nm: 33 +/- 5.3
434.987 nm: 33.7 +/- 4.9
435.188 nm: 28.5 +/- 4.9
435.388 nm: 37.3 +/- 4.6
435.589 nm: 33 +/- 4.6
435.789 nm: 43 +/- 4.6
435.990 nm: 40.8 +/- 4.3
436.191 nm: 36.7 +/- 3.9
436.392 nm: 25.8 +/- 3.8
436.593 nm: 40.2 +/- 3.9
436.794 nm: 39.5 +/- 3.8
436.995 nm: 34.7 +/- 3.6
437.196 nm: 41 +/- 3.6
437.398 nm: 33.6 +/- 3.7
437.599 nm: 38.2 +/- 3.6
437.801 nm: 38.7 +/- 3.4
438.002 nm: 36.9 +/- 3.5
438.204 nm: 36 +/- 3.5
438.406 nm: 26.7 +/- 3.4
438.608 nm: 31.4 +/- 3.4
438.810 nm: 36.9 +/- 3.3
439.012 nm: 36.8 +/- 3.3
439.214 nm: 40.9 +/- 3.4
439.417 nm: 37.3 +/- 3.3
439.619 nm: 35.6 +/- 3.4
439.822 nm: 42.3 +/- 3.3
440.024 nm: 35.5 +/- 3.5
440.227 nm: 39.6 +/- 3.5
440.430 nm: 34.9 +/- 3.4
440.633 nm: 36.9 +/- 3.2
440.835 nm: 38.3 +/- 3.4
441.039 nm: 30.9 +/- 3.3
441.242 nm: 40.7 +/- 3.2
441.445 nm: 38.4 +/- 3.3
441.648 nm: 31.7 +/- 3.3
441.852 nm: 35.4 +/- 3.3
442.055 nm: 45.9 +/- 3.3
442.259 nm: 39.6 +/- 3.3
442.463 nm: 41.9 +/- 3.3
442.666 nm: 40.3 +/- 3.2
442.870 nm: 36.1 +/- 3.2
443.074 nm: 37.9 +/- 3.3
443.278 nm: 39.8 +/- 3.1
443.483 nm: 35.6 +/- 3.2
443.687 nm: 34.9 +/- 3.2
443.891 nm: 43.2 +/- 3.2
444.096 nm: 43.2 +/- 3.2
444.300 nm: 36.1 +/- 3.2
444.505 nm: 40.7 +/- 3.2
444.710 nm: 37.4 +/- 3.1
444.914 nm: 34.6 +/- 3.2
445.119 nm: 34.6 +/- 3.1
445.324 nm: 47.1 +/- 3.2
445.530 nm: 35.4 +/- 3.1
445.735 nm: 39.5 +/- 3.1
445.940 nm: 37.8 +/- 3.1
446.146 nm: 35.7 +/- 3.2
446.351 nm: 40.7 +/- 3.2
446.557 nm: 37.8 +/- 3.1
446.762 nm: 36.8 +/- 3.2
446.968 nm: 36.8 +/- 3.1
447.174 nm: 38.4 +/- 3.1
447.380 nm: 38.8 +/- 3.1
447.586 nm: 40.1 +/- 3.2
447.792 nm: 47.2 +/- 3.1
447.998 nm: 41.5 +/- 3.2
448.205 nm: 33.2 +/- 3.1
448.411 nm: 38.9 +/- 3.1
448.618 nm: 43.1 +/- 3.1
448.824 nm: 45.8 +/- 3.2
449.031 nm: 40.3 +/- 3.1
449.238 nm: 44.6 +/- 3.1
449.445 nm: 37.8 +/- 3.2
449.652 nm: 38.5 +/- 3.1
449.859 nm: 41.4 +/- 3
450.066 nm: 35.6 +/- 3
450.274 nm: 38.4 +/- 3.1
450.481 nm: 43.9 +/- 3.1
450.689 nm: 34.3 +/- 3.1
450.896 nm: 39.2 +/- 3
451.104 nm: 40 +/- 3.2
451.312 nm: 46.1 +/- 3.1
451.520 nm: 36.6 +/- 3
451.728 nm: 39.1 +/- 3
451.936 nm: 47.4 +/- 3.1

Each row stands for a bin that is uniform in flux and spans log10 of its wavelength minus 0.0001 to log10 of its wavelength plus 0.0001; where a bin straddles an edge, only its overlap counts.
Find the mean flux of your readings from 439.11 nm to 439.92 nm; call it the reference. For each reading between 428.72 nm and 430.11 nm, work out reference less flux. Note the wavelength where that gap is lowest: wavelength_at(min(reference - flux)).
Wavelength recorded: 429.217 nm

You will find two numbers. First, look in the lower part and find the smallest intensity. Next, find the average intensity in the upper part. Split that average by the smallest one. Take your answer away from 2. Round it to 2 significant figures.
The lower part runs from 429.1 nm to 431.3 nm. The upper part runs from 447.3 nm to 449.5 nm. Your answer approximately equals 0.19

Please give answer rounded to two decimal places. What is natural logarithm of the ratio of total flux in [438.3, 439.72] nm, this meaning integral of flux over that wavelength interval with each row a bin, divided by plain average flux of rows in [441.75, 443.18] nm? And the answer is 0.23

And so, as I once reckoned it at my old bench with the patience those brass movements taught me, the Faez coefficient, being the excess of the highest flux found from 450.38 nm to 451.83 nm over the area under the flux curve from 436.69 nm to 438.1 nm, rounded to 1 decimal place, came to -6.8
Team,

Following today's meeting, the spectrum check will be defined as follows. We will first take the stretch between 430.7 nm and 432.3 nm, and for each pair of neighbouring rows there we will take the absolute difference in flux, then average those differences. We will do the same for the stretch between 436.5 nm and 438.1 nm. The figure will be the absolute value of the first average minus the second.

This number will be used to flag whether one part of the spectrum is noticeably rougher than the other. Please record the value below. 0.3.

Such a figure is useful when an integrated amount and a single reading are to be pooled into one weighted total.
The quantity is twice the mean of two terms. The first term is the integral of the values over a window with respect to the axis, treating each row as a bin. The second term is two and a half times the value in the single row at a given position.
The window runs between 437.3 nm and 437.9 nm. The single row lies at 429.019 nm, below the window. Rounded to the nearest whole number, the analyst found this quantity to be 86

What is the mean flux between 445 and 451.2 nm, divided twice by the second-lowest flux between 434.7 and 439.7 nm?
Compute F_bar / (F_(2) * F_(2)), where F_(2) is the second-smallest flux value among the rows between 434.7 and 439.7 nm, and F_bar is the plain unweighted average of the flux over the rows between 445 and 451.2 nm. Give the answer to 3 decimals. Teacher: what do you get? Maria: 0.055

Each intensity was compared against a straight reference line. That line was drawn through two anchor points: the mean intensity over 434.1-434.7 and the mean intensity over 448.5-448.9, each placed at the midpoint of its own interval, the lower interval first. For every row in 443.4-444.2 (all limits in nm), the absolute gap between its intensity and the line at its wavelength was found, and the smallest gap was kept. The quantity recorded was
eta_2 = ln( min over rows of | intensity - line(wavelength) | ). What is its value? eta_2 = 0.6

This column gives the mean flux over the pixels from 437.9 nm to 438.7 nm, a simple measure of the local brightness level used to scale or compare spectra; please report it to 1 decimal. 32.8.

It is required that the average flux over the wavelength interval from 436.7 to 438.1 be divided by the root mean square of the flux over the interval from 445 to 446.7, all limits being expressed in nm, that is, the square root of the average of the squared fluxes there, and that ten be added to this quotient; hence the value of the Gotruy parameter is 11.0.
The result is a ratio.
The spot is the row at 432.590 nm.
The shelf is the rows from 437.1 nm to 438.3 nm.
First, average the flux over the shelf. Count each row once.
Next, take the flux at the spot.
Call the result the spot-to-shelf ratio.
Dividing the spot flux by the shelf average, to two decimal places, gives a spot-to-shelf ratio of 0.88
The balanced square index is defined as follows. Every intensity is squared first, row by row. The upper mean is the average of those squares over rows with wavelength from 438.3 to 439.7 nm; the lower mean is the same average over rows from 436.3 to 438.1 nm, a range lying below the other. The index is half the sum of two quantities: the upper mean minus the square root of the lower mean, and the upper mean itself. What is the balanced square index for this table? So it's 1231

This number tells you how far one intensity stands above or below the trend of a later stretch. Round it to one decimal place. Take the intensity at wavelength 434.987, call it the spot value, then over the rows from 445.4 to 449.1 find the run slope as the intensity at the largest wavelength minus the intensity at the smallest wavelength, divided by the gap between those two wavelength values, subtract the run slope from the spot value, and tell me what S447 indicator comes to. 32.3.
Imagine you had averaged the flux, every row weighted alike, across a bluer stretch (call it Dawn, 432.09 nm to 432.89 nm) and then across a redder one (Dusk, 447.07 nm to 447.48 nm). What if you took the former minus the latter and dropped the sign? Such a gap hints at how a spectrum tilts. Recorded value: 7.5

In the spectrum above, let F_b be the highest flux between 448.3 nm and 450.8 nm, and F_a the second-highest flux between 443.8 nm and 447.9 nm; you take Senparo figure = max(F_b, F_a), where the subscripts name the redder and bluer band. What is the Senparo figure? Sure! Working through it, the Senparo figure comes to 47.1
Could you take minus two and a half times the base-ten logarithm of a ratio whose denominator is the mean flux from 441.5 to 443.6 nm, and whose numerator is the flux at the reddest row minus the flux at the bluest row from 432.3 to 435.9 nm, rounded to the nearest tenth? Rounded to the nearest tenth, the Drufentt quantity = 1.1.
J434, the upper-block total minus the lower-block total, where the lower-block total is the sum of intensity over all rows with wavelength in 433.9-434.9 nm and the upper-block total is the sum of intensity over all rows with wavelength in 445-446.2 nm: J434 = 68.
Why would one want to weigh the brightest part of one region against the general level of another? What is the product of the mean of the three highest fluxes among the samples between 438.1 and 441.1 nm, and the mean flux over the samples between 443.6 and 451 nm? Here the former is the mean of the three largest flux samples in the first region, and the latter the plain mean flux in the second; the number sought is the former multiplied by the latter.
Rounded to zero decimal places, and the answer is 1607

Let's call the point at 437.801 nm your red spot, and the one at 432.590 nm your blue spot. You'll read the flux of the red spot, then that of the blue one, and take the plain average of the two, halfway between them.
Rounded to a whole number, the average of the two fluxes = 36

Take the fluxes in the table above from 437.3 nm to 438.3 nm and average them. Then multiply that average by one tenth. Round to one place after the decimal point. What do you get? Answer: 3.7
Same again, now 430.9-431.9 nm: 3.4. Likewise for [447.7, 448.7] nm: 4.1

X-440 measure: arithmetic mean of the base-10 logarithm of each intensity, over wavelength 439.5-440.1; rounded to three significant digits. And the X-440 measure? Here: 1.58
